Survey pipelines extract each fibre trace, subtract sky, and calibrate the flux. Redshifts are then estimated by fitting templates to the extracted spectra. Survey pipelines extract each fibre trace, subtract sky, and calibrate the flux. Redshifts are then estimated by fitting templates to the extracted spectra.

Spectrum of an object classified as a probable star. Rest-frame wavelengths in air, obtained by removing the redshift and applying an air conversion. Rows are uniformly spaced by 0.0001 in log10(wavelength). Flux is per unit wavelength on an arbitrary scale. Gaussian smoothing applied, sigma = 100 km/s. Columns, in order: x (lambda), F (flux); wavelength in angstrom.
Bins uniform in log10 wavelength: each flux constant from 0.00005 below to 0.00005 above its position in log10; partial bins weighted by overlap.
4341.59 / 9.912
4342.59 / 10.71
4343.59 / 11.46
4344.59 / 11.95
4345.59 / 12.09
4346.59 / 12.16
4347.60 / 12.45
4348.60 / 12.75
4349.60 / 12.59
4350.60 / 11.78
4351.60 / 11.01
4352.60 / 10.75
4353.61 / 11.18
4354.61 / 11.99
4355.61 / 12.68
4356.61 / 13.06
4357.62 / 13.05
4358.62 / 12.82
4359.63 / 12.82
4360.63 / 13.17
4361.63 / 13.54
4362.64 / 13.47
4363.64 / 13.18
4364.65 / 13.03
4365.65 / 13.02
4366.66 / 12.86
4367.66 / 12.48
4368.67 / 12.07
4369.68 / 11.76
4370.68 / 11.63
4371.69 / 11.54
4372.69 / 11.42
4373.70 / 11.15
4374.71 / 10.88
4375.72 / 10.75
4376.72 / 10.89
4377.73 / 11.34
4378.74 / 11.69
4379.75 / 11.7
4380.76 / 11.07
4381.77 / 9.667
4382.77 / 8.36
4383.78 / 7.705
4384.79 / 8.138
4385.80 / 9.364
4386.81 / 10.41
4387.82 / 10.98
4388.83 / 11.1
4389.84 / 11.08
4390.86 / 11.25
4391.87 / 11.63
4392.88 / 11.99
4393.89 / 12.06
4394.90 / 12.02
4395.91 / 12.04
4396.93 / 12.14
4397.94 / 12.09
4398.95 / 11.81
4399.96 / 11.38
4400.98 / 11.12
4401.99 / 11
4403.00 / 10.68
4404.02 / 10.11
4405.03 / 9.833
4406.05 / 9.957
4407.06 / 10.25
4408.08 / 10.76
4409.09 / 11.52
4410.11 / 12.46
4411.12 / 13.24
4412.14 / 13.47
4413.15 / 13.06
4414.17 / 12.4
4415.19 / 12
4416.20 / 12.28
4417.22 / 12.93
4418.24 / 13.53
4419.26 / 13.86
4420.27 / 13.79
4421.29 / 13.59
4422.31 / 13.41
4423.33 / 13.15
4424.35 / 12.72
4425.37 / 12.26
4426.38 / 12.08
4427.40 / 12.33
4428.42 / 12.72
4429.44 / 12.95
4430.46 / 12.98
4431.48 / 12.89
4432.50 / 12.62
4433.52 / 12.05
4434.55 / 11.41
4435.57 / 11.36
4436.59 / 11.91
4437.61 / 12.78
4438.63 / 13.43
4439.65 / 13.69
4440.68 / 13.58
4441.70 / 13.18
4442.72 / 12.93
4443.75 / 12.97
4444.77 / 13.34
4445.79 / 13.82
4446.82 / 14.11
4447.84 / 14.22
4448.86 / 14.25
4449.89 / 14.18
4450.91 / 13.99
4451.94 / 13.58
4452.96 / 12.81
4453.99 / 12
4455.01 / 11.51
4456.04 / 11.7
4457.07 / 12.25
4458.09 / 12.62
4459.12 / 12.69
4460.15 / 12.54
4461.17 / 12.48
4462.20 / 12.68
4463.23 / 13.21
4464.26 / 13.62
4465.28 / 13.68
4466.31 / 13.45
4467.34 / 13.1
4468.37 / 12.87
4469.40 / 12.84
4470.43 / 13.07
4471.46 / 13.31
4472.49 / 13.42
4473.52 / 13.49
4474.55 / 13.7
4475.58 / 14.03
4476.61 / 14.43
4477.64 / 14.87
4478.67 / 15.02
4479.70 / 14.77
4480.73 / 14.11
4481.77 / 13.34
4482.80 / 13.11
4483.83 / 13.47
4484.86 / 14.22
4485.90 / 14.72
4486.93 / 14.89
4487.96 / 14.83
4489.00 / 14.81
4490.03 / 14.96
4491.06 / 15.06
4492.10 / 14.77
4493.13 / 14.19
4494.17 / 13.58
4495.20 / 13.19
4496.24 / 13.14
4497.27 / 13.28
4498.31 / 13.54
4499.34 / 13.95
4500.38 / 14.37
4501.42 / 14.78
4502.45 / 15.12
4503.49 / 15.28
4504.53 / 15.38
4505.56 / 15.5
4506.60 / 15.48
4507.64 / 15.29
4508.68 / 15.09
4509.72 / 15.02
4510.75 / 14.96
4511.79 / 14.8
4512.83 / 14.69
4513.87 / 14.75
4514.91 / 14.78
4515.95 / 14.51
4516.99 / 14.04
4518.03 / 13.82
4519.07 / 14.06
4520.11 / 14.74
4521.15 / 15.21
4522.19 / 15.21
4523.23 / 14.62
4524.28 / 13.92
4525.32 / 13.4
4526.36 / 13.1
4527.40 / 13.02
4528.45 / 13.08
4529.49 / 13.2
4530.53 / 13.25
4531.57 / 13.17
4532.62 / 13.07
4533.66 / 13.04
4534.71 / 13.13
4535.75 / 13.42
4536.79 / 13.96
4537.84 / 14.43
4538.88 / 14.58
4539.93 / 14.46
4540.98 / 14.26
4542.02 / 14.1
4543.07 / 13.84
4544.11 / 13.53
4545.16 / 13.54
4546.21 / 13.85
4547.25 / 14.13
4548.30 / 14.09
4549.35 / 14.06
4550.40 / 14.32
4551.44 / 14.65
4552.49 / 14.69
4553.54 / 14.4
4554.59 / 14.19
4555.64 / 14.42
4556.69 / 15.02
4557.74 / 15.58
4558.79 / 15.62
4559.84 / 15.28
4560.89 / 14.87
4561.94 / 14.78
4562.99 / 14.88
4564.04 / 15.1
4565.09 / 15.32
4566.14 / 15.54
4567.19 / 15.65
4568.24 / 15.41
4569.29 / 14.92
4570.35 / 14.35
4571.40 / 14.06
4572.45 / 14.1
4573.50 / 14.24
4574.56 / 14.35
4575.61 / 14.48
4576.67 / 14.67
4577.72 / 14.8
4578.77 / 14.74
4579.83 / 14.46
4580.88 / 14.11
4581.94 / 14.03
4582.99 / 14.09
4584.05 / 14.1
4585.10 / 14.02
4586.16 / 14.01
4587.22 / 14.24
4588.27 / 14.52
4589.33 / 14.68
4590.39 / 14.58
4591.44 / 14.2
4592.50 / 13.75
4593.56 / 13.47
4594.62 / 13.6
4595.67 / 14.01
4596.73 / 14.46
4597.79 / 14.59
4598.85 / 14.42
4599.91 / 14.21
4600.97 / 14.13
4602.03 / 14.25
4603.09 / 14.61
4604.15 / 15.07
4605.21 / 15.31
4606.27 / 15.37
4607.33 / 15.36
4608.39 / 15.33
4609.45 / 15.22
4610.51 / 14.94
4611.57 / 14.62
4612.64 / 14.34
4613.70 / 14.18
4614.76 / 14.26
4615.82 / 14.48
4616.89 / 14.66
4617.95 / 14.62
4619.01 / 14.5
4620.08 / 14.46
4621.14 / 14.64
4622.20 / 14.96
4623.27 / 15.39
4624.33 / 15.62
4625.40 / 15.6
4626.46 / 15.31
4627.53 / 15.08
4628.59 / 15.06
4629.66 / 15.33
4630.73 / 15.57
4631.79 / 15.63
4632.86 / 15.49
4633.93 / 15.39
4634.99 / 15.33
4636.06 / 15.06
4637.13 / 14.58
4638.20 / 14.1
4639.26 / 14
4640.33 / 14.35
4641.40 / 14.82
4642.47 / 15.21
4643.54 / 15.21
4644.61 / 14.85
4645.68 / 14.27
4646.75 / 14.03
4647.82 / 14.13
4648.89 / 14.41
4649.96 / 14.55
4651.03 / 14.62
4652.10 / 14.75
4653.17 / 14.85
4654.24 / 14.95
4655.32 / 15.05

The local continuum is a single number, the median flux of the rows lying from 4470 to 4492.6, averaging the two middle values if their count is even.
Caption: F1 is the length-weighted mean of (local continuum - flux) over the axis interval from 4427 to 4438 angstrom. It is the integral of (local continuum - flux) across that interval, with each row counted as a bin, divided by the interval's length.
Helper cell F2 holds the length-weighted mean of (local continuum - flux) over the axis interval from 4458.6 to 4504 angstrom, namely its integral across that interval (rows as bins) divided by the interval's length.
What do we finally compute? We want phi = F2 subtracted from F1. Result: 1.5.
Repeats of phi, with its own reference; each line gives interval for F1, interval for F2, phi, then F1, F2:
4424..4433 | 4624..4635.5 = 2.8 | 1.7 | -1.1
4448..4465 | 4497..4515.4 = 1.9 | 1.4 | -0.5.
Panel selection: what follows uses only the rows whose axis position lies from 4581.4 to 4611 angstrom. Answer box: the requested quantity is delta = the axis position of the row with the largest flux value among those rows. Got 4606.27 angstrom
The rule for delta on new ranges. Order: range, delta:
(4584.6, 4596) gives 4589.33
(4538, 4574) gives 4567.19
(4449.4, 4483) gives 4478.67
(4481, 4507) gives 4505.56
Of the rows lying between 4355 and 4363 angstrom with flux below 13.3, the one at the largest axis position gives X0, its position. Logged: 4360.63 angstrom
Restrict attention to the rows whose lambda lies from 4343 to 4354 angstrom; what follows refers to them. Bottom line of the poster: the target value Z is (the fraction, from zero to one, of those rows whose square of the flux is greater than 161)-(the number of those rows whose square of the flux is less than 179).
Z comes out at -10.9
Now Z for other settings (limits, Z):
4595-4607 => 1.0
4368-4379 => -11.0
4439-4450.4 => -3.0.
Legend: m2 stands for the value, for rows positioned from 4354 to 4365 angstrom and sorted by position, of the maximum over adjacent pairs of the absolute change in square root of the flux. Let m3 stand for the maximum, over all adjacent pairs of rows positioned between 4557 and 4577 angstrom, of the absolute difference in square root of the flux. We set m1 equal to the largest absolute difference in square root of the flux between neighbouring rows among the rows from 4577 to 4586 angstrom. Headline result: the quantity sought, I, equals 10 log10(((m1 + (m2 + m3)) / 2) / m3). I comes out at 1.7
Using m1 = 0.046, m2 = 0.0982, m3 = 0.075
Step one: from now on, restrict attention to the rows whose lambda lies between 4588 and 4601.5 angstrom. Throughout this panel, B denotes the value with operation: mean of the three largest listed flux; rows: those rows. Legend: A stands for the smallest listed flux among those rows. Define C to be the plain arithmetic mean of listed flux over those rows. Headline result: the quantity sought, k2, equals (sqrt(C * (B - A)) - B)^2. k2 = 112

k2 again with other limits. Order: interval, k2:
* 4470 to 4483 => 97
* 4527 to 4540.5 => 101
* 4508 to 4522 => 116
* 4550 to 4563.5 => 123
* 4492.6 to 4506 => 95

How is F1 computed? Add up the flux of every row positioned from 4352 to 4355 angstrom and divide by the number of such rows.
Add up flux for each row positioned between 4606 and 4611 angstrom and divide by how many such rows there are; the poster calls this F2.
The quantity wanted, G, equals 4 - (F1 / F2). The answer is 3.26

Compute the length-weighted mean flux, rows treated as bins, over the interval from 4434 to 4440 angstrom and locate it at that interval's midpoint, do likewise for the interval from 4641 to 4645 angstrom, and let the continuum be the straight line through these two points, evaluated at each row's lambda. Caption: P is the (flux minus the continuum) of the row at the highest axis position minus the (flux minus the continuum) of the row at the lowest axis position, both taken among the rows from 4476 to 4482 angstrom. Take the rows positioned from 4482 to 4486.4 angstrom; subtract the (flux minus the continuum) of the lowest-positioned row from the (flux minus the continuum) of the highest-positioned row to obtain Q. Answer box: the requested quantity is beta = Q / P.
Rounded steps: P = -1.2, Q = 1.57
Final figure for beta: -1.4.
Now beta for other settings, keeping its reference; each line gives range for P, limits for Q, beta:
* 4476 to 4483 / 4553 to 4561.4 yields -0.3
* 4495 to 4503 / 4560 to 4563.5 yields 0.0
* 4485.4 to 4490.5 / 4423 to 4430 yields -1.5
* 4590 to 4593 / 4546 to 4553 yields -0.9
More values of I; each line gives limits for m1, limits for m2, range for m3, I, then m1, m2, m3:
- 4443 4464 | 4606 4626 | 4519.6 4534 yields 1.5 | 0.115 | 0.0552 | 0.093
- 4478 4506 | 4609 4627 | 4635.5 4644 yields 2.4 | 0.104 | 0.0552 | 0.063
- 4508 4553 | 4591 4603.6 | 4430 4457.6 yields 0.5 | 0.093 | 0.0602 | 0.124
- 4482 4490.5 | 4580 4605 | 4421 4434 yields 1.7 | 0.101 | 0.0602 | 0.081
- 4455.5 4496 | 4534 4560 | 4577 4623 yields 3.0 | 0.104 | 0.0782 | 0.060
